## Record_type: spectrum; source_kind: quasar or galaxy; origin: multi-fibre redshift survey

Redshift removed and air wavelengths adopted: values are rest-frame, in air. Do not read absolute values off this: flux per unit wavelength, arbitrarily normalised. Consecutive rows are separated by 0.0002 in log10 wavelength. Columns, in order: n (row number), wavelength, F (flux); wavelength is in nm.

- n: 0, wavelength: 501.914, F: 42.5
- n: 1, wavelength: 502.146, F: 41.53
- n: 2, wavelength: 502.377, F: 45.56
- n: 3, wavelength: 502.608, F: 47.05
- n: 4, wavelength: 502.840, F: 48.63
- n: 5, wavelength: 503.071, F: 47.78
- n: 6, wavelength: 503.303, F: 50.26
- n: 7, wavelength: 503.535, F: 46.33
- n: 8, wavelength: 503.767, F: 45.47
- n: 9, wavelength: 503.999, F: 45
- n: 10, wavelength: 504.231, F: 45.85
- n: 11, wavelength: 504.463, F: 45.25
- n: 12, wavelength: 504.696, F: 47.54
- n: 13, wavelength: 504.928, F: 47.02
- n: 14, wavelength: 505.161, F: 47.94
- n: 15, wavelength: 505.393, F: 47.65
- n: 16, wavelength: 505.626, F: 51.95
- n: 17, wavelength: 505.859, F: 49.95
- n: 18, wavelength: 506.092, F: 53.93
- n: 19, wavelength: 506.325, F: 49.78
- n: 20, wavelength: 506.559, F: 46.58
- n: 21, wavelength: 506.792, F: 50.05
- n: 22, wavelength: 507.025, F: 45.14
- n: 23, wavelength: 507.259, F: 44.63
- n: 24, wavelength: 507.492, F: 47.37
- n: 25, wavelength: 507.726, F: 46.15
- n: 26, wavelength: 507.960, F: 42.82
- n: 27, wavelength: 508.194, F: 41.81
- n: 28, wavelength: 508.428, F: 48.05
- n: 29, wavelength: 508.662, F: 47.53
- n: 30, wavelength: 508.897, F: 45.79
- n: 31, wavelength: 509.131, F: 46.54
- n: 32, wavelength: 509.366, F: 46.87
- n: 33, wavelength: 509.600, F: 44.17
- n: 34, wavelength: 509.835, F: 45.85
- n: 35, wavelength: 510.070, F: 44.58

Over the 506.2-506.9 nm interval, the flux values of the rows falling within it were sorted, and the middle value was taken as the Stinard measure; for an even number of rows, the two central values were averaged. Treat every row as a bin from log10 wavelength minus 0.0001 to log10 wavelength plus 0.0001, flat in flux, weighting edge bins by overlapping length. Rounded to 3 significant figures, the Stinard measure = 49.8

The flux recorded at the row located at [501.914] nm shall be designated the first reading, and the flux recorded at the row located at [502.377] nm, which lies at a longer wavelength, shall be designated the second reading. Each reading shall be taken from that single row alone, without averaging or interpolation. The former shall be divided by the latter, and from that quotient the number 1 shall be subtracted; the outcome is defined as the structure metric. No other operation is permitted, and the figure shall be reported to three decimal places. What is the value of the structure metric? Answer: -0.067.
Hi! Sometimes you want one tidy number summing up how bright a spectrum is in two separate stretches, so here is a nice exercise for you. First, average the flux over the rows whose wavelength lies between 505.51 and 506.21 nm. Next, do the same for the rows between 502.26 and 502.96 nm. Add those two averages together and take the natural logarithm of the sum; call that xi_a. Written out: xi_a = 4.60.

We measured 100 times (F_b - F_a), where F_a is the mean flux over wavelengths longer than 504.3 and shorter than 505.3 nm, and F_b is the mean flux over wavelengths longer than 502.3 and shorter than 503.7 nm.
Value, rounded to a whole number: 66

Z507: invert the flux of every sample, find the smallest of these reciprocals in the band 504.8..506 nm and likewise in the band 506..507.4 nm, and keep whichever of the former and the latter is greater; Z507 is 0.0192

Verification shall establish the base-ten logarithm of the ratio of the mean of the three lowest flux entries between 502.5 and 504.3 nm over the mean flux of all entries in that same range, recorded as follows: -0.015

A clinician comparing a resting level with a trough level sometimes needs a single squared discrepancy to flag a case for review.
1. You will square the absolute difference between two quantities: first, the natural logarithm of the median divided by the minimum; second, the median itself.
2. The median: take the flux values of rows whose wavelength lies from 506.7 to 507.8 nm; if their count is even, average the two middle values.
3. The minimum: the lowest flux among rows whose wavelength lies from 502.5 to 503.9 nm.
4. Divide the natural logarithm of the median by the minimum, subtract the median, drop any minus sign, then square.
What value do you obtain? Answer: 2122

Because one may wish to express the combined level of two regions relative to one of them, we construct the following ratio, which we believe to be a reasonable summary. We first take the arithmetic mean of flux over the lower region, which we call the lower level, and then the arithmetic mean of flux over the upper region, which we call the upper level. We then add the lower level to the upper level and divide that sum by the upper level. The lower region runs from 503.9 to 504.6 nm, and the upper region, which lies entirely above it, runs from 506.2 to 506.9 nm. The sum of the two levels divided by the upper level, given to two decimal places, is 1.93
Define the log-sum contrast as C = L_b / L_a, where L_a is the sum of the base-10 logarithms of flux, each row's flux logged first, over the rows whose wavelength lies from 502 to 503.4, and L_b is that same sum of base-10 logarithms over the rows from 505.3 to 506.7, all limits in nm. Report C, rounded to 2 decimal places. 1.02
